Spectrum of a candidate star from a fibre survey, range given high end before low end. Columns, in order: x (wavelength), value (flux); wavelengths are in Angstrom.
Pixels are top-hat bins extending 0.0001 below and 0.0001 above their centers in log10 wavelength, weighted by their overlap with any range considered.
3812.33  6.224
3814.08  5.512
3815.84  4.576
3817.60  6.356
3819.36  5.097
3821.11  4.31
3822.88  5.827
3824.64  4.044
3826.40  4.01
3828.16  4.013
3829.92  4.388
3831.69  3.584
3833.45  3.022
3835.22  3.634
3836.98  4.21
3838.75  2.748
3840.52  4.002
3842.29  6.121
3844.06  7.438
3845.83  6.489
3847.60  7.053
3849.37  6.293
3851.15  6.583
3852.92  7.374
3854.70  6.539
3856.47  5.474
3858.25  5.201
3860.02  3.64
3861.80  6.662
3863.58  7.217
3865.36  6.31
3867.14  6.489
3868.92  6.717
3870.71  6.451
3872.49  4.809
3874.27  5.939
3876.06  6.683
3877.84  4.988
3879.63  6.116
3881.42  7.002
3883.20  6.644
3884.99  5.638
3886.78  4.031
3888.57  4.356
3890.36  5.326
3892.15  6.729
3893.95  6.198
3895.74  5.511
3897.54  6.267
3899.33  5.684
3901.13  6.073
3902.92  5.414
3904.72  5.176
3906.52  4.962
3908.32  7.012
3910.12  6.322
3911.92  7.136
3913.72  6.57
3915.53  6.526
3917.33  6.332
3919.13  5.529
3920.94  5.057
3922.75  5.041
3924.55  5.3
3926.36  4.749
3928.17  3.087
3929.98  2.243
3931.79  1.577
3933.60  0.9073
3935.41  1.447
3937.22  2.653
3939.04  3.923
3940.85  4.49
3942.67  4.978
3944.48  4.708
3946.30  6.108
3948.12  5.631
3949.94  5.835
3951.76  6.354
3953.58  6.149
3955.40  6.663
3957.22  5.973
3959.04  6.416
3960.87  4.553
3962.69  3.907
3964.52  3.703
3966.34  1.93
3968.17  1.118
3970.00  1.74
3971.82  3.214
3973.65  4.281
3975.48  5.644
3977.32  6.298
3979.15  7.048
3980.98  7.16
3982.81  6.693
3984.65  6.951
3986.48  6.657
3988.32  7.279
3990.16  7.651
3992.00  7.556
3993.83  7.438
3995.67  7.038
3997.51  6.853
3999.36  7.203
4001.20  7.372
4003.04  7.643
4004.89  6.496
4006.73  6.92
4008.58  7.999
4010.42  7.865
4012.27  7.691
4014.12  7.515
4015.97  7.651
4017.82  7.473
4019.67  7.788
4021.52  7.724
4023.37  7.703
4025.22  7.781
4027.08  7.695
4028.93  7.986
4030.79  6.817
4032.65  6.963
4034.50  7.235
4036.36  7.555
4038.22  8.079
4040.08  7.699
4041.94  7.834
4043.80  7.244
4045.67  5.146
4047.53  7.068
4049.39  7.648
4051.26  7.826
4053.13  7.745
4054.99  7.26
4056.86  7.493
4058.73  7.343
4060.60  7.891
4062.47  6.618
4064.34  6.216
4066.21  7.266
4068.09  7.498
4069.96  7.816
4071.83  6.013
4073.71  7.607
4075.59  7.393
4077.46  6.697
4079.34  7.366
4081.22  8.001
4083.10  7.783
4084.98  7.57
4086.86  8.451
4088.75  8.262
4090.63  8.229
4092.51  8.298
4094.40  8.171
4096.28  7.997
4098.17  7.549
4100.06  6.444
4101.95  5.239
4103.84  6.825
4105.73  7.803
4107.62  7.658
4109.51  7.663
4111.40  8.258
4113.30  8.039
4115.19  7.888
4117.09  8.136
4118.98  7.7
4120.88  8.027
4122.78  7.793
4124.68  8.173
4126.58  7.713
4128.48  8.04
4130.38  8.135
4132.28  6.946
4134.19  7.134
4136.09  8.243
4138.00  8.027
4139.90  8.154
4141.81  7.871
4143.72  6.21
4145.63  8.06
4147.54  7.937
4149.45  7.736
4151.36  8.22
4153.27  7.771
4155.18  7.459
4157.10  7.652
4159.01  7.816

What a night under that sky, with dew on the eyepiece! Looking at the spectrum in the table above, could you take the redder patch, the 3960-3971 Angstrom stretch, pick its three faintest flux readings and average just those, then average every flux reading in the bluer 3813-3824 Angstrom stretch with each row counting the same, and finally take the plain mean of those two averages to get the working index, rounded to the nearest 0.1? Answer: 3.4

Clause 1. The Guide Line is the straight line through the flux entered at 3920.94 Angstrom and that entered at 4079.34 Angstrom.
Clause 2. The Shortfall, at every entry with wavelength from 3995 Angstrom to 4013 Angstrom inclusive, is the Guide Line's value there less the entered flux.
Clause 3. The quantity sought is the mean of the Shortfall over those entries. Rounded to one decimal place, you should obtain -1.0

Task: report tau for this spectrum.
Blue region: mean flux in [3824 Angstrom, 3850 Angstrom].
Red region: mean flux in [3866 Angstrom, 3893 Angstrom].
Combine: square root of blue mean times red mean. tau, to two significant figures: 5.3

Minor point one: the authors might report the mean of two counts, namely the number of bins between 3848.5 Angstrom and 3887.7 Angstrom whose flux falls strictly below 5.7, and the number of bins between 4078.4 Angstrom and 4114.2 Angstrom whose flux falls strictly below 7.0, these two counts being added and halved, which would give 5.0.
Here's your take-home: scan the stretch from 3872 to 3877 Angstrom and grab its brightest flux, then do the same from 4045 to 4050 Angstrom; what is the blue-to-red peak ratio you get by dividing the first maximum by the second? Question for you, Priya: 0.87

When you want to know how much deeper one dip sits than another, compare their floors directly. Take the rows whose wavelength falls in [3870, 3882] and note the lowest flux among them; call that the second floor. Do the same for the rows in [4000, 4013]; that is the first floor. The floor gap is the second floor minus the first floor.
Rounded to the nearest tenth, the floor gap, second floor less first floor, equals -1.7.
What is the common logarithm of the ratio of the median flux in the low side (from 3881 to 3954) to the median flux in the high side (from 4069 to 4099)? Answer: -0.15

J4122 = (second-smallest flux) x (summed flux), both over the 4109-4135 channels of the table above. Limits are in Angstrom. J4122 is 782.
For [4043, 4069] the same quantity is 623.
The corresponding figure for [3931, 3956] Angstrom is 89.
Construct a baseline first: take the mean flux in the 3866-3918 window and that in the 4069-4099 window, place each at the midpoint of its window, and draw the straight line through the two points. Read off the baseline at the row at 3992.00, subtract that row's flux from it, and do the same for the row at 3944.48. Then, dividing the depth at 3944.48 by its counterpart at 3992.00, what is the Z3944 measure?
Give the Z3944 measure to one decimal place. -2.5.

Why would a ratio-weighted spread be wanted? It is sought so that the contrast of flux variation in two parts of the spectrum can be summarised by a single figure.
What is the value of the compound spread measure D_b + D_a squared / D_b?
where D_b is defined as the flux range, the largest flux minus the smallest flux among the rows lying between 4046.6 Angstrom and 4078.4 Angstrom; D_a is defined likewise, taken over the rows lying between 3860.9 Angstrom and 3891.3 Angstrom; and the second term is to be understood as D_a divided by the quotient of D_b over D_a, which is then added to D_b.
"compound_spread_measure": 7.3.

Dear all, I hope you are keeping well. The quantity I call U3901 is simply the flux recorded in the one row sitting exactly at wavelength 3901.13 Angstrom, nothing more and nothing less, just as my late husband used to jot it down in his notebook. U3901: 6.073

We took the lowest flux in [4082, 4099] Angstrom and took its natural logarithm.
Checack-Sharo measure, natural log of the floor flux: 2.02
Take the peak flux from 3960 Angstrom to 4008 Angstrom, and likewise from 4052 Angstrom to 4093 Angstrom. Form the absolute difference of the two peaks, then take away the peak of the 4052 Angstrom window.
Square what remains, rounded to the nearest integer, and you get 59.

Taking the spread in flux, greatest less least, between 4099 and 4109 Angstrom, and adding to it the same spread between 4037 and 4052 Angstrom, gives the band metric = 5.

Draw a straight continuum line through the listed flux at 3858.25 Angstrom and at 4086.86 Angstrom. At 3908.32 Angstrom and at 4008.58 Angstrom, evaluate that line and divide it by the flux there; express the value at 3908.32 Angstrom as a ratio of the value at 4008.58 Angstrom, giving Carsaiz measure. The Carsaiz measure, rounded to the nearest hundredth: 0.92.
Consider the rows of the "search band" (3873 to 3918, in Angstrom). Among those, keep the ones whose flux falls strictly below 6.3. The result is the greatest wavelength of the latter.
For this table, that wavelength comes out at 3906.52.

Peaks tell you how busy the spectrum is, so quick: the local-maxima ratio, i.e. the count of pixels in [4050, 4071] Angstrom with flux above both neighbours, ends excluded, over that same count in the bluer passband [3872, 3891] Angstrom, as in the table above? 1.0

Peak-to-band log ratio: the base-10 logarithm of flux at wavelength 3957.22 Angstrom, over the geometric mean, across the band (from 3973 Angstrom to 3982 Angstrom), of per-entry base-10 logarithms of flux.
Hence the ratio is 1.00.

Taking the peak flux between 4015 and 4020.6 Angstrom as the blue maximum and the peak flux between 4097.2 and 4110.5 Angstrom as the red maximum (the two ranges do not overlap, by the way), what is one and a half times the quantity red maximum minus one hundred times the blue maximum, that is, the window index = -1156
